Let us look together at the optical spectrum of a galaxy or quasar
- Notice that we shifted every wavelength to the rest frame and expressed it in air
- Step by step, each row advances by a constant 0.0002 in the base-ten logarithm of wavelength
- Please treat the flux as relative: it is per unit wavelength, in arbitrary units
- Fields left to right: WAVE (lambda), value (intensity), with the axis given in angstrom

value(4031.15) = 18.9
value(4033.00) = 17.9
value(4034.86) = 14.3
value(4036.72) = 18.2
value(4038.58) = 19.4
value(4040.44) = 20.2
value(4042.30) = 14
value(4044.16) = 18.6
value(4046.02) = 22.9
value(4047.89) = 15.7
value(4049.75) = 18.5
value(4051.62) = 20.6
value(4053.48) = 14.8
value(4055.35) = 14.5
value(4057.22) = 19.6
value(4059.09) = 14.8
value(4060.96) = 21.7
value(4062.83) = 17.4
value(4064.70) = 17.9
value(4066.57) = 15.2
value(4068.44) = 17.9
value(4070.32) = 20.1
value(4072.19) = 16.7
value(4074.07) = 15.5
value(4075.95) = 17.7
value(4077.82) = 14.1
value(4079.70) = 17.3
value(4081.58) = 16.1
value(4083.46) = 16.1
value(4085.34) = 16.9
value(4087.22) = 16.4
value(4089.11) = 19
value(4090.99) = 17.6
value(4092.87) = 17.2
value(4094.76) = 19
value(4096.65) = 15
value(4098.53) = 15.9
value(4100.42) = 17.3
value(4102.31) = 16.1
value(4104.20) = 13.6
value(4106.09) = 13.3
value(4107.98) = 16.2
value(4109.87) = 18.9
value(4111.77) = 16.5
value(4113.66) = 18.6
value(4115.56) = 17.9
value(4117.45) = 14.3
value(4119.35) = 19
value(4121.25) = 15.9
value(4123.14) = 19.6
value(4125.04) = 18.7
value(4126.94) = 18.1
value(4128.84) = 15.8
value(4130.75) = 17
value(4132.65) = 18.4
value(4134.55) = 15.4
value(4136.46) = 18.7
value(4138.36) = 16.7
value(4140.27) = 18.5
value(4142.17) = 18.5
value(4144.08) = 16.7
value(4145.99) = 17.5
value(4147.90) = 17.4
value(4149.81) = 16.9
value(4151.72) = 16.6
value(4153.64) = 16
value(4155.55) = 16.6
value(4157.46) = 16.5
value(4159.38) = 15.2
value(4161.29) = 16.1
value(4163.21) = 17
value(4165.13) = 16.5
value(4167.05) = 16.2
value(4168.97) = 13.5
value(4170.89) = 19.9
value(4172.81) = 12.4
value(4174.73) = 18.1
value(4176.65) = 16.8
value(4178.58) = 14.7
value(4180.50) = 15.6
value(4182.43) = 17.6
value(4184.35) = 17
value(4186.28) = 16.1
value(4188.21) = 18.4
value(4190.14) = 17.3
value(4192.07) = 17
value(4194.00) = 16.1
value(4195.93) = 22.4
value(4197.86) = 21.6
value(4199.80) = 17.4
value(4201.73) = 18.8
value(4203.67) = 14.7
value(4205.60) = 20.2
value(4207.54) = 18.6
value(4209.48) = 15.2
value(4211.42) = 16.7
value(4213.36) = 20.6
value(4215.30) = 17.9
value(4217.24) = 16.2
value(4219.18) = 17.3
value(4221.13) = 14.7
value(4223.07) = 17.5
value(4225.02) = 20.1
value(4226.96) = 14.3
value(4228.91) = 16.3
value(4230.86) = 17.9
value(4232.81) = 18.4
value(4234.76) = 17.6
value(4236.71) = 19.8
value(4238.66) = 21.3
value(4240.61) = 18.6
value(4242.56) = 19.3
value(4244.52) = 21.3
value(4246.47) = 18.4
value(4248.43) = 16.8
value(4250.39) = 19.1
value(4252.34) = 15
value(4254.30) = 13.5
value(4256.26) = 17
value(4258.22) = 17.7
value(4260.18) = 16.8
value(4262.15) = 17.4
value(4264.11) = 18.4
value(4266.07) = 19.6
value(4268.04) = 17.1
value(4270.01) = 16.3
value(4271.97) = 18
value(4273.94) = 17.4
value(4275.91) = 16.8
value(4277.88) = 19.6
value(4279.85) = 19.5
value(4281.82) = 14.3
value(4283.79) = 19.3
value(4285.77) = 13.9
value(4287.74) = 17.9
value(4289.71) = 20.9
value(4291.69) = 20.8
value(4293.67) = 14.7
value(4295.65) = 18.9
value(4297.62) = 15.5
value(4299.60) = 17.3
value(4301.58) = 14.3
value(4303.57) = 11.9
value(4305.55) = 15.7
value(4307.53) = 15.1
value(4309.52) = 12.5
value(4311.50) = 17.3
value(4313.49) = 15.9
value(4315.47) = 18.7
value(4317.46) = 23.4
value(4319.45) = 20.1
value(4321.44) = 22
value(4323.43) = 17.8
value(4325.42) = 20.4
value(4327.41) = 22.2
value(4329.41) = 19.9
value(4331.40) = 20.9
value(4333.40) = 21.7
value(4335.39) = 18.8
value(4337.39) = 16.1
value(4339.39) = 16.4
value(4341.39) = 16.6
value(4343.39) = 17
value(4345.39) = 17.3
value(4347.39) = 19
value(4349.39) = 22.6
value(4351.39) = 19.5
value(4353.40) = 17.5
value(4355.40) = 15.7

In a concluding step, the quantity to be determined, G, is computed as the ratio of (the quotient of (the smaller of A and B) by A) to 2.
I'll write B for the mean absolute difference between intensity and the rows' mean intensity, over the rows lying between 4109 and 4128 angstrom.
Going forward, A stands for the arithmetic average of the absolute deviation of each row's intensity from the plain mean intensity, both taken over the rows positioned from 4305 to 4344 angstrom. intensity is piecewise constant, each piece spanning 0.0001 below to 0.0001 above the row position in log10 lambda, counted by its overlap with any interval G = 0.27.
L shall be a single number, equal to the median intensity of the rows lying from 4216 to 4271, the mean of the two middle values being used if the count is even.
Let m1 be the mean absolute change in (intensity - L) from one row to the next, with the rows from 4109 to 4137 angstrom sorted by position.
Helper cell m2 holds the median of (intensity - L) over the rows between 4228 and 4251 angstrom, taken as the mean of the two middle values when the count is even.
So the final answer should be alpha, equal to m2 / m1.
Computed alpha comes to 0.40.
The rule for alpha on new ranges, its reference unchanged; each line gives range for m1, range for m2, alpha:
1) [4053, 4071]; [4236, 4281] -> 0.14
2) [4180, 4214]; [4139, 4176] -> -0.40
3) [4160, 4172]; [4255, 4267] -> 0.00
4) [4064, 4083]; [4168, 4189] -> -0.30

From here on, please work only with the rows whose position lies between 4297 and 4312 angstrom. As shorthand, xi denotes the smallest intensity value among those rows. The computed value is 11.9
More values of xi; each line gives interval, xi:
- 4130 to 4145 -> 15.4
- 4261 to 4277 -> 16.3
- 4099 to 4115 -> 13.3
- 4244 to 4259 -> 13.5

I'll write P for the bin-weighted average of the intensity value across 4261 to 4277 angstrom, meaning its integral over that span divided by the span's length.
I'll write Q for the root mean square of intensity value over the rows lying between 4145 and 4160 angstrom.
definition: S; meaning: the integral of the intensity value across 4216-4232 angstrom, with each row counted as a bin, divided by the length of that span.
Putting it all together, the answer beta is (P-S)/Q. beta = 0.048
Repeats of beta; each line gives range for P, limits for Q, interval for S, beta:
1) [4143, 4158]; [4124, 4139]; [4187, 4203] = -0.099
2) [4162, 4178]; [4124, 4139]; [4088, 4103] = -0.051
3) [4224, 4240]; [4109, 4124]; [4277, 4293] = 0.001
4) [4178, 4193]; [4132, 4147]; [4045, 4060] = -0.052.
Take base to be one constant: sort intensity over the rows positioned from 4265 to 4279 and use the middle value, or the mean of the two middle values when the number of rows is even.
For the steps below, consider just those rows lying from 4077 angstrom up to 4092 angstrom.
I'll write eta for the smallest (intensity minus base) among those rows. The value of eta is -3.3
